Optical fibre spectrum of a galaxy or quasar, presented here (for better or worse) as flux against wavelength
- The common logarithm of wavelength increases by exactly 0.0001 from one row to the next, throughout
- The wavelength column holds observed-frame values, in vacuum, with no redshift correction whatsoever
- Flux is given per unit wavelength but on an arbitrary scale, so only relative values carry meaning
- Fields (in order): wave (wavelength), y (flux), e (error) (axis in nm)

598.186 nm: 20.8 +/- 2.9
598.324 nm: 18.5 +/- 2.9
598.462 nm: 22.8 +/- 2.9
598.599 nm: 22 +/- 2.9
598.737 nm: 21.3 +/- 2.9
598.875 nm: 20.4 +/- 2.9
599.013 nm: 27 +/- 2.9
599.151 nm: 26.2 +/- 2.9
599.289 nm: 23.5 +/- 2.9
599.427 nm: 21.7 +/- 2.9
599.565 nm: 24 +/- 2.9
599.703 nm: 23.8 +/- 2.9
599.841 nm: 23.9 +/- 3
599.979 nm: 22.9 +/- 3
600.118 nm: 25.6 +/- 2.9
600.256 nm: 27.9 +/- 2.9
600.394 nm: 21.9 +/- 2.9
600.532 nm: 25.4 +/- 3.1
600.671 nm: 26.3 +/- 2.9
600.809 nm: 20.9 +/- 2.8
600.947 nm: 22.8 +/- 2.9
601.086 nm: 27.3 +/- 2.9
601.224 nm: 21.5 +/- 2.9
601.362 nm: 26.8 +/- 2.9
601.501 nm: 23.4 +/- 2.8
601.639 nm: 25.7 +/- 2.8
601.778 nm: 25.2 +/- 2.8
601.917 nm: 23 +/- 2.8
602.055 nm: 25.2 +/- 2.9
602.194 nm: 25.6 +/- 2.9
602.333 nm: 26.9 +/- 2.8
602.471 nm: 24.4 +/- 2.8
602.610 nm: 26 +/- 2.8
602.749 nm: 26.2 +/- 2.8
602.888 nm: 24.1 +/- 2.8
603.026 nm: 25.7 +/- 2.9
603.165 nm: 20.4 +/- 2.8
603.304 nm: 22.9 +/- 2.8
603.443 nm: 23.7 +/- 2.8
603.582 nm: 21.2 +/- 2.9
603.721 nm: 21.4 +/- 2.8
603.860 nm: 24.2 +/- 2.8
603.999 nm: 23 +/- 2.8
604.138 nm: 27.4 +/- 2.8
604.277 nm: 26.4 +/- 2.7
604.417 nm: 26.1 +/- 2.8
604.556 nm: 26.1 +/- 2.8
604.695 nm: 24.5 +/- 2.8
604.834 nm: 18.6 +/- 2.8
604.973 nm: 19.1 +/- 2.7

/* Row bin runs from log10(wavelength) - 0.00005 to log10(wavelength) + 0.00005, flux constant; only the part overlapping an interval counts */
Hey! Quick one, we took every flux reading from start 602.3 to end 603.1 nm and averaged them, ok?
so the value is 25.5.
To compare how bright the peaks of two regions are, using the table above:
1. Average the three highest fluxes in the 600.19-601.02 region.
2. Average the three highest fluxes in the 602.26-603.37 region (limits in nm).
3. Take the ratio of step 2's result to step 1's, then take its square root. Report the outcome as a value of 1.00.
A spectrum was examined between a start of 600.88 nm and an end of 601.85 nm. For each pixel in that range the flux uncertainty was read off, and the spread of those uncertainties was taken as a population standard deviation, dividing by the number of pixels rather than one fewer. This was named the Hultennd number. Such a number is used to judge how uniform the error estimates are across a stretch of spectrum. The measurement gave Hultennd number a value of 0.049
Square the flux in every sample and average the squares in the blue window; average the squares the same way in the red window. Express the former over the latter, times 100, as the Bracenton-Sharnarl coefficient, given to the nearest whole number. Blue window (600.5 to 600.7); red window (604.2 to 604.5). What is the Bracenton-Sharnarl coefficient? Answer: 97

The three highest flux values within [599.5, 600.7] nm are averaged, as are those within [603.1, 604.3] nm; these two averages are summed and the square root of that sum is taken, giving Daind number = 7.25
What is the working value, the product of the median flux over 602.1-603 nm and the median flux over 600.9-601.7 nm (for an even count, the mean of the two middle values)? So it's 633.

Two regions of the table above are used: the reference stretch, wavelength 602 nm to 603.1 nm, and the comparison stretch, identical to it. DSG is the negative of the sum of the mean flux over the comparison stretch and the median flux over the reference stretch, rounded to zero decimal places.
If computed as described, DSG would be -51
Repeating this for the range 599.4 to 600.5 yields -48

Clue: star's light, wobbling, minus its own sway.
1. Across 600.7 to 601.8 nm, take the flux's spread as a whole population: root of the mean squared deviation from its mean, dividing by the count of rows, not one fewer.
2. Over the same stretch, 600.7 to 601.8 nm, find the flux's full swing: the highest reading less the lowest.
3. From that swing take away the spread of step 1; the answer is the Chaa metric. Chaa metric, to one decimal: 4.2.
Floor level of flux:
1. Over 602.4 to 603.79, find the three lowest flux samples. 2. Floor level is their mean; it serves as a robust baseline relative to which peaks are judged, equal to 21.0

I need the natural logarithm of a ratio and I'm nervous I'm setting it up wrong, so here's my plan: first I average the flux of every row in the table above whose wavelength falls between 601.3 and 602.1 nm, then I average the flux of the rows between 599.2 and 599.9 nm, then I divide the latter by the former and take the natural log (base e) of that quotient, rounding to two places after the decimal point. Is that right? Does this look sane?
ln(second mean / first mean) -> -0.06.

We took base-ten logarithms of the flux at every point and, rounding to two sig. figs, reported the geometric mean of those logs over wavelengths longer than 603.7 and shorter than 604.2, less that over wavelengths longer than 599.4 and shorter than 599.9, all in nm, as 0.010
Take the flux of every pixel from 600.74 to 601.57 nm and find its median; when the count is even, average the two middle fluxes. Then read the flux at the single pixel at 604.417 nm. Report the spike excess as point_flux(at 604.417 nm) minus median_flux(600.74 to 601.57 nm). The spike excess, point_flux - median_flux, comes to 3.0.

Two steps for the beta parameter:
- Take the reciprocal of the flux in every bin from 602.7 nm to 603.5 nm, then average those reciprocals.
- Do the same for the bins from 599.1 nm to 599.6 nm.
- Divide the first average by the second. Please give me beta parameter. 1.00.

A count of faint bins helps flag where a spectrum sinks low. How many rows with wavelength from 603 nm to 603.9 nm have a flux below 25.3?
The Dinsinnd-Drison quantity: 6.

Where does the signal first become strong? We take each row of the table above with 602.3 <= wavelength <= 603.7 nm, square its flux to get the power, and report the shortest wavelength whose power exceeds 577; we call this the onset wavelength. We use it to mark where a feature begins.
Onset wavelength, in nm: 602.333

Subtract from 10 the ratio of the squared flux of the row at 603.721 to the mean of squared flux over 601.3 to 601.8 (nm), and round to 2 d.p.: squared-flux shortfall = 9.28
